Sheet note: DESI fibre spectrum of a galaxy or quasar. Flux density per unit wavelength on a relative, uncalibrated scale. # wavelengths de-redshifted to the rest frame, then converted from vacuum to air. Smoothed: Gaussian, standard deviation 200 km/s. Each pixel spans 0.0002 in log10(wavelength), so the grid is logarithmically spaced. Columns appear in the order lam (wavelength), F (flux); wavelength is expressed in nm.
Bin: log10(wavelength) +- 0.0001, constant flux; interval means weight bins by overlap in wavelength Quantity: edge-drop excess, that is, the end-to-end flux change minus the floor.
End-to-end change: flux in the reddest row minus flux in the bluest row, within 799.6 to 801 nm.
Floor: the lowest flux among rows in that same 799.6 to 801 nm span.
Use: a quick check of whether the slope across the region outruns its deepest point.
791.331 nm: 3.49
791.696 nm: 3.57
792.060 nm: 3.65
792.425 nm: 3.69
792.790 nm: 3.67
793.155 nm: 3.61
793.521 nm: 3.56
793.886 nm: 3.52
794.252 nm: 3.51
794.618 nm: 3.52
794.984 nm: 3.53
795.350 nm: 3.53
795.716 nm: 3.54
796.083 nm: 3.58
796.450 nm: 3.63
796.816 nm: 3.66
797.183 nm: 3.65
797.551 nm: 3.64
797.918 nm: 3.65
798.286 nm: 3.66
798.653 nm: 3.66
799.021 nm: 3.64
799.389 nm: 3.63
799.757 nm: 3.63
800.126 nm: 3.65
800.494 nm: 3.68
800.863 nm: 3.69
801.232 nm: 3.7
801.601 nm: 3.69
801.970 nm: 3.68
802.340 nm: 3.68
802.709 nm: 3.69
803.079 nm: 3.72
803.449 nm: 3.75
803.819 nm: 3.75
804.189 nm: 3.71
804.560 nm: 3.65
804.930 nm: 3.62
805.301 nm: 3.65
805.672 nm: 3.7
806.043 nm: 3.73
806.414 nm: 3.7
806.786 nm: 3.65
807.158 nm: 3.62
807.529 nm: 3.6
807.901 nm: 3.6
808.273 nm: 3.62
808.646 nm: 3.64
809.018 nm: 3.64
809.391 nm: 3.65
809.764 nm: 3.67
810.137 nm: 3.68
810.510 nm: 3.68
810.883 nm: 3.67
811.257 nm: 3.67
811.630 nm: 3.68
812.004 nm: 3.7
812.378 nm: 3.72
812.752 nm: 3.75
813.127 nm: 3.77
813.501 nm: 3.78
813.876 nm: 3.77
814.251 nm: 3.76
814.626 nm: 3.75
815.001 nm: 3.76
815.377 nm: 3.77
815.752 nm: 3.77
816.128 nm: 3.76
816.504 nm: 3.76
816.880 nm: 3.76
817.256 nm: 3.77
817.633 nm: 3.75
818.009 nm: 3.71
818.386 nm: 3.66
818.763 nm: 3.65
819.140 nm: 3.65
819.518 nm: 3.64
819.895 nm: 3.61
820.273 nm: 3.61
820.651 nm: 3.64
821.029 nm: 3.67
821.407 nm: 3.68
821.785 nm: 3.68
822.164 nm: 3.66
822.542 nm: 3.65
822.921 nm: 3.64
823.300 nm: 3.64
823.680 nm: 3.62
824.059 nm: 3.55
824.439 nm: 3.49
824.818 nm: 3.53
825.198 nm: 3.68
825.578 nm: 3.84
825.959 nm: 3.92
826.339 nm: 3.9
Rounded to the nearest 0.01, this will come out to -3.57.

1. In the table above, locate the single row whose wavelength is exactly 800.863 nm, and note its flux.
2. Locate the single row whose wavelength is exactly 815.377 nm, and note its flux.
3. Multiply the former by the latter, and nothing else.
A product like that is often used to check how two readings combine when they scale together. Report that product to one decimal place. 13.9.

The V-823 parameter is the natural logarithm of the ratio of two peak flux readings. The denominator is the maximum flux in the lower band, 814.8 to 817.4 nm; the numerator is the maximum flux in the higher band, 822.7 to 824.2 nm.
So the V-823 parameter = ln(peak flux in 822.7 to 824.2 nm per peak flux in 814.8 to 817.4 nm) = -0.035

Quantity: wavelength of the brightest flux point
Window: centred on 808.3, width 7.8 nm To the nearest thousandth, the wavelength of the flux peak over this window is 806.043 nm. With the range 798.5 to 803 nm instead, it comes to 801.232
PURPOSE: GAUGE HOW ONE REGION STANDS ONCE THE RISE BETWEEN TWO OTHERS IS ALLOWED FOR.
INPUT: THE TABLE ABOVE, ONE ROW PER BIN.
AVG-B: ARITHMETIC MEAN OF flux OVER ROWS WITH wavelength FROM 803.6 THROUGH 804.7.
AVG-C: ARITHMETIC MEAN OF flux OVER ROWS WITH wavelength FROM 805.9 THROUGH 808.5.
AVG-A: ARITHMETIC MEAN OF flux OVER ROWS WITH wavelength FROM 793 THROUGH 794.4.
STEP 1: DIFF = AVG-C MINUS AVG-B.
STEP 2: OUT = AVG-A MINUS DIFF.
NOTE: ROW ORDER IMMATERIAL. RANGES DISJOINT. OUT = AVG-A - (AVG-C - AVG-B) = 3.61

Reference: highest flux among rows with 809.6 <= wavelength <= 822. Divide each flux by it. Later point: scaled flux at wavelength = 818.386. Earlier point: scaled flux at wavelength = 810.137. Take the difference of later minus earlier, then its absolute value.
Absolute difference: 0.005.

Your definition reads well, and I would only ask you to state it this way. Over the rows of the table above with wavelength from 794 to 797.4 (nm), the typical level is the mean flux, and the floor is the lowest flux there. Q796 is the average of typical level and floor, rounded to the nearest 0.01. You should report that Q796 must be 3.54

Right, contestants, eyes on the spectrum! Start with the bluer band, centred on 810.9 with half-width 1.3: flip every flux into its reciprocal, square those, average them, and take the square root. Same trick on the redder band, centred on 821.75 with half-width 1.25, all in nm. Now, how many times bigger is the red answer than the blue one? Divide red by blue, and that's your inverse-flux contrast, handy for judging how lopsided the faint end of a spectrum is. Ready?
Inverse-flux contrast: 1.005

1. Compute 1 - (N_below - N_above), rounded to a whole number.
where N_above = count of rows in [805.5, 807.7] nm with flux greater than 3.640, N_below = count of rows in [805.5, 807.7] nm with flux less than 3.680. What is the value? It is 2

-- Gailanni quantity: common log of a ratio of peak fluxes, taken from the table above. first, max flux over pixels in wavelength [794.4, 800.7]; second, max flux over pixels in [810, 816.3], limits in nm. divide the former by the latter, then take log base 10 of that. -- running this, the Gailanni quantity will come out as -0.012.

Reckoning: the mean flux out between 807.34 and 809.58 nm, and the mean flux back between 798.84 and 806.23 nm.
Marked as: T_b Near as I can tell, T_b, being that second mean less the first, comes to 0.057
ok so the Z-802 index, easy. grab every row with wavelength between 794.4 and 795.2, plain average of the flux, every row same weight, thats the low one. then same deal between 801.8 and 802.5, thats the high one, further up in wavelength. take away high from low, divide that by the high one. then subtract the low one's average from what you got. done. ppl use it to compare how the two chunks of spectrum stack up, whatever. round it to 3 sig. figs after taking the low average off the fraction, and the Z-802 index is -3.57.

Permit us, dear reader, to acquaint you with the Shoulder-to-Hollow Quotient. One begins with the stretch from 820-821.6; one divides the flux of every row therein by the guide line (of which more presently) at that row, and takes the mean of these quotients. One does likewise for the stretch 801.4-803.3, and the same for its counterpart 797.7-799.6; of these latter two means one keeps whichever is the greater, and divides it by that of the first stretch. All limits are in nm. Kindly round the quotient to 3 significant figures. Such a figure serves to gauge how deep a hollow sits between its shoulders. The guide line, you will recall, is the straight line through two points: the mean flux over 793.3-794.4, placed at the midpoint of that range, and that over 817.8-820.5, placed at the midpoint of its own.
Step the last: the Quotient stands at 1.04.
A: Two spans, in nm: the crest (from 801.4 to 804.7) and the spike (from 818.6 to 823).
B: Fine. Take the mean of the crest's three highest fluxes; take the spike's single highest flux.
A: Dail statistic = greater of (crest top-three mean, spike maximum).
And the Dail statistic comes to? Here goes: 3.74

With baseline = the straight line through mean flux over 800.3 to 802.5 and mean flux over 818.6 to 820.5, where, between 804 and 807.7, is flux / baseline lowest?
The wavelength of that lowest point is 807.529 nm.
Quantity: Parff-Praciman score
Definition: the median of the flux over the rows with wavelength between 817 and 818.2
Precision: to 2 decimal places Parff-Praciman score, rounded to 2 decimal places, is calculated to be 3.75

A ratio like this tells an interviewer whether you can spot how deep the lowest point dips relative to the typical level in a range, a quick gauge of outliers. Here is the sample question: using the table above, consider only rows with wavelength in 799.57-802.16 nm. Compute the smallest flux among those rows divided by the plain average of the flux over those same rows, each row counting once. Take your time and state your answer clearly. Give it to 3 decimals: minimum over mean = 0.988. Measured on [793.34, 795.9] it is 0.994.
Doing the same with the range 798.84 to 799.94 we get 0.999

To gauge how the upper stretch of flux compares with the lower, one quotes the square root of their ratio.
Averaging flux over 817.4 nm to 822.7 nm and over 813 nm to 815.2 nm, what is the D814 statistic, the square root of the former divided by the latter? 0.99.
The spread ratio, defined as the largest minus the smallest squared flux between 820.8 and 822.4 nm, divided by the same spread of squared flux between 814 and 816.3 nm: 1.0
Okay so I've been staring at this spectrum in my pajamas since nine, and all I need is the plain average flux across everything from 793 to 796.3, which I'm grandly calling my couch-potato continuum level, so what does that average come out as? 3.54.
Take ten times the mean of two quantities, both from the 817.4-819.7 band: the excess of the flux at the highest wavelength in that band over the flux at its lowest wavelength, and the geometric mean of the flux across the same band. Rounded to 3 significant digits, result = 17.8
